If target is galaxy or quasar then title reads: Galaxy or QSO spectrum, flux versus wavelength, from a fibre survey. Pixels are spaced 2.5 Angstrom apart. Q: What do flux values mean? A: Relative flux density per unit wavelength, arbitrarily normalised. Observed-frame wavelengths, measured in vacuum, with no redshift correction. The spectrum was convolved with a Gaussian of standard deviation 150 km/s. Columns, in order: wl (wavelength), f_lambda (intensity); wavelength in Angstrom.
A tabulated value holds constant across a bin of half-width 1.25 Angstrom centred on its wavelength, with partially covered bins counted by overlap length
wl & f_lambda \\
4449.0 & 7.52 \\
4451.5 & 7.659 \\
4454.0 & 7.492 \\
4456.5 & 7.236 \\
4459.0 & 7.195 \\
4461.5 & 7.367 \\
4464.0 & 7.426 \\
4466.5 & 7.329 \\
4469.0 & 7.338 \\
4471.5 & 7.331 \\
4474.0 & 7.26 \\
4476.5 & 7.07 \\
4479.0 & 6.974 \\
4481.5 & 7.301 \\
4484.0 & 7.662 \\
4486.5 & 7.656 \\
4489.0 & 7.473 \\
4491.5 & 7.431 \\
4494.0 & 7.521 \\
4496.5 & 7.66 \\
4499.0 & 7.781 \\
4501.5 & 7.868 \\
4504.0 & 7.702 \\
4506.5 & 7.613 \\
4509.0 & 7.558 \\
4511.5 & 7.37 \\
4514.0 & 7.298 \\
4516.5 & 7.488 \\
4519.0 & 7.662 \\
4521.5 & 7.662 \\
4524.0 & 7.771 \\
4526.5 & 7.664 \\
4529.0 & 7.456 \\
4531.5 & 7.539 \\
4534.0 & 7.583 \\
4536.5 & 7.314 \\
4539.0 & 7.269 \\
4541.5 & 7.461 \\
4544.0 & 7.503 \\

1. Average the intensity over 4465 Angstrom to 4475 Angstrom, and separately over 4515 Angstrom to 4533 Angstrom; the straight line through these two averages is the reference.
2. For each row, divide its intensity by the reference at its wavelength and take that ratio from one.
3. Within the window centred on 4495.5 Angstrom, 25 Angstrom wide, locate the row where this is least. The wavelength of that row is 4501.5 Angstrom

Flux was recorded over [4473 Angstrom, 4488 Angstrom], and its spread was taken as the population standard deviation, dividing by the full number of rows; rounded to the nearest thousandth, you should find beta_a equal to 0.263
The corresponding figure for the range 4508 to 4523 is 0.138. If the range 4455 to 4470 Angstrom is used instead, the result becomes 0.078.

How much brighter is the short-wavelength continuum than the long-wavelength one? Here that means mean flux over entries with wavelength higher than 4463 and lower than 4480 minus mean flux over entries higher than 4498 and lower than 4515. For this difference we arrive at -0.35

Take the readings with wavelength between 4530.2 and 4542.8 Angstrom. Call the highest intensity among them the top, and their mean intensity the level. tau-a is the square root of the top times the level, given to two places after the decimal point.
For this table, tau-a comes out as 7.51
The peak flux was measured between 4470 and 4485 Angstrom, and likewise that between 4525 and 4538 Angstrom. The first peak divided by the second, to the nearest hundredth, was 1.00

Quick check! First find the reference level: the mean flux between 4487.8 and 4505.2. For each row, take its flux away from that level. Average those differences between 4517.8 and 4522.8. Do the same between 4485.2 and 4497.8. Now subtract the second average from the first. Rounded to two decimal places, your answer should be -0.11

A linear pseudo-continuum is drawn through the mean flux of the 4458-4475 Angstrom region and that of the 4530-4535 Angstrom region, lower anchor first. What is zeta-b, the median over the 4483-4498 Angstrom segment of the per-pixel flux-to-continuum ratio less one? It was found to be 0.022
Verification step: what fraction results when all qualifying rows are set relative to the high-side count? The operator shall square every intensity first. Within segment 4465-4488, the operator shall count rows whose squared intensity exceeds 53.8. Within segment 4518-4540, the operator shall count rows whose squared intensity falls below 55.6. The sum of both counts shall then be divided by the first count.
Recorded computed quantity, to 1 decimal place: 2.0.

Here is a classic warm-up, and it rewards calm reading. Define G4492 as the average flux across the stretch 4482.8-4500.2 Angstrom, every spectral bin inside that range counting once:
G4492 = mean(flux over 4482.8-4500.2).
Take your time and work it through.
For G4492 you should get 7.60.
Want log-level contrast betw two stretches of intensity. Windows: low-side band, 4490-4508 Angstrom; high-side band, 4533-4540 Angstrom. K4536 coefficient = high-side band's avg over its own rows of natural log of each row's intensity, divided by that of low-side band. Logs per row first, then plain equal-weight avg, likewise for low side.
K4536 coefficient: 0.983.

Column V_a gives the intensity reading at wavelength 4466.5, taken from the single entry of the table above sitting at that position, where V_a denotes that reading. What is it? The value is 7.329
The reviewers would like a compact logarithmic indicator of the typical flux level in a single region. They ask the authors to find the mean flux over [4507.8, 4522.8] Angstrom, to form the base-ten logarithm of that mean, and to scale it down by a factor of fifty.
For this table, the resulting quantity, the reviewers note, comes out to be 0.0175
